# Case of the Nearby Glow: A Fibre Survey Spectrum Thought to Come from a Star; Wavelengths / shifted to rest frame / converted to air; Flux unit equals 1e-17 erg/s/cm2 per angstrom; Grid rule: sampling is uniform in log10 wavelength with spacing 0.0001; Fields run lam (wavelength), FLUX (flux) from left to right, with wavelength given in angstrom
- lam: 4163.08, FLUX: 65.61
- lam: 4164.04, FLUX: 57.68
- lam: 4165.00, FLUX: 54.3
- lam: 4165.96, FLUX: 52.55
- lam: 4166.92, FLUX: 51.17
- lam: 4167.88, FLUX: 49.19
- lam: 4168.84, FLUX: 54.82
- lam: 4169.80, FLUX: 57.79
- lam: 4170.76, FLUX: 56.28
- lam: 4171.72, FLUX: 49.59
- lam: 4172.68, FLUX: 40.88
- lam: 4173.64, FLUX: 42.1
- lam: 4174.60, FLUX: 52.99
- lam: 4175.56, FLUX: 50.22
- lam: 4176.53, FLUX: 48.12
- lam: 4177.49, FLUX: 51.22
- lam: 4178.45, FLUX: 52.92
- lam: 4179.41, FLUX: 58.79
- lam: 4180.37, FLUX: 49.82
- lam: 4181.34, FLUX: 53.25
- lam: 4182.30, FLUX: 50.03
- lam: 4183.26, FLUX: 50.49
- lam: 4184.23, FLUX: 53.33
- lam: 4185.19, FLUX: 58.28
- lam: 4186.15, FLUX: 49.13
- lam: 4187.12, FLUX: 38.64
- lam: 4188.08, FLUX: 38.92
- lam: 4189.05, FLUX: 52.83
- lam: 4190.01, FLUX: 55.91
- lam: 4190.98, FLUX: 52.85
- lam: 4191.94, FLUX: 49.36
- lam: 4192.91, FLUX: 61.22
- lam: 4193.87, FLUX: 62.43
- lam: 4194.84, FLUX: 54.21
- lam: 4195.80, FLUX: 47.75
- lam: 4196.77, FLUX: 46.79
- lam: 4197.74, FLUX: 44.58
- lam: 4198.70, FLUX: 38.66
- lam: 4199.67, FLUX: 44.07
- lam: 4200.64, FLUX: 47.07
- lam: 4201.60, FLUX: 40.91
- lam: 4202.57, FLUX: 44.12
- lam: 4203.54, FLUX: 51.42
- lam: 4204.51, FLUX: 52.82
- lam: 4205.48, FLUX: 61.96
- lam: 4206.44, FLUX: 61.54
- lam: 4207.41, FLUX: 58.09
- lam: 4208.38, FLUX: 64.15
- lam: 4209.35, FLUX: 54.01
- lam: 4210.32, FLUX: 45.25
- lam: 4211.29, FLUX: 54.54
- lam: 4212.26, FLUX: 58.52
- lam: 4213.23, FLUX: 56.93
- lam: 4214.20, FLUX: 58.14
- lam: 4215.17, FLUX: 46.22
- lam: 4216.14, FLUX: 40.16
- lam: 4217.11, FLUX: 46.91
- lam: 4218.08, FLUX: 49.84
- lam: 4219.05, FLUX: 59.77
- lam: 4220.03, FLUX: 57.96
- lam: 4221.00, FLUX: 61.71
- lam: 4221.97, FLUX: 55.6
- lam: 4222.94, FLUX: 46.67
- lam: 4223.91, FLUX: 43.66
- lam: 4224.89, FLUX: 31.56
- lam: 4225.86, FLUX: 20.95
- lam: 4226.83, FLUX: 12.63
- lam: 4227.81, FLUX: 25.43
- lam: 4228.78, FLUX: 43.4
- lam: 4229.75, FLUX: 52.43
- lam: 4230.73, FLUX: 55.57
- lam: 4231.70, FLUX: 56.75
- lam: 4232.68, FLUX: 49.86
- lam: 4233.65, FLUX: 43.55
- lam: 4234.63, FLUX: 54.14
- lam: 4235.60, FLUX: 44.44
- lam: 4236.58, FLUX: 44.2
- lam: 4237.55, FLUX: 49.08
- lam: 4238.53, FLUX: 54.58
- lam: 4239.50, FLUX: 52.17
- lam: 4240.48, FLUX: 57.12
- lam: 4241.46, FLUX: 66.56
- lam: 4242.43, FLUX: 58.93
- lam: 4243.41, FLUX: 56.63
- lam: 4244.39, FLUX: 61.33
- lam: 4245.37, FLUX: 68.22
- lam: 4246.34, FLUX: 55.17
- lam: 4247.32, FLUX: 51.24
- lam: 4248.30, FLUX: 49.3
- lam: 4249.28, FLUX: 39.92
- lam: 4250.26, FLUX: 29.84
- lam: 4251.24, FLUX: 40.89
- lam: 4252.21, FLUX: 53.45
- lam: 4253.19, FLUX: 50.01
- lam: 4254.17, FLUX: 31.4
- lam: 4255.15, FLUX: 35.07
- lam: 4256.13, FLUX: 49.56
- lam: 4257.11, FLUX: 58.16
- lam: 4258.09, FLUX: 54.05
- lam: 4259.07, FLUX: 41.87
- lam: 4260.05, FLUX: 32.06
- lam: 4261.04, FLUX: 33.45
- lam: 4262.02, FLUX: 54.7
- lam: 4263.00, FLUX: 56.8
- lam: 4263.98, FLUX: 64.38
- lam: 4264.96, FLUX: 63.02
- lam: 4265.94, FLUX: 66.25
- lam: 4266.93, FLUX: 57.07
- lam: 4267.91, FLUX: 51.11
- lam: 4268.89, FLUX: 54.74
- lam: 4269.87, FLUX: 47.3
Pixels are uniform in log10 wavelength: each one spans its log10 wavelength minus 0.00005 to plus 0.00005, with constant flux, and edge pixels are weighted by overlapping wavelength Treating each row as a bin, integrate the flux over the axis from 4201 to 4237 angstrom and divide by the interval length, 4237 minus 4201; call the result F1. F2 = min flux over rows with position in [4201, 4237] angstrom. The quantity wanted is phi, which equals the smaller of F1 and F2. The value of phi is 13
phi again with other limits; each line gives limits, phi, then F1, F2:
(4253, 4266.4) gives 31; 49.3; 31.4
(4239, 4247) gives 52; 59.4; 52.17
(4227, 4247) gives 25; 51.8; 25.43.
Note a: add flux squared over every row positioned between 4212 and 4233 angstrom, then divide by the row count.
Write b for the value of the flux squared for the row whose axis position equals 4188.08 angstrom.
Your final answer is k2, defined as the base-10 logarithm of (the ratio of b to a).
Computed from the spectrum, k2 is -0.19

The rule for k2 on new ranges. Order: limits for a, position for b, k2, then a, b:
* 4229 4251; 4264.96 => 0.15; 2808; 3972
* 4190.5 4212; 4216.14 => -0.23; 2729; 1613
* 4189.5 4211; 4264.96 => 0.16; 2736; 3972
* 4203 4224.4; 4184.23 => -0.02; 2949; 2844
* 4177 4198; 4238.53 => 0.04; 2686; 2979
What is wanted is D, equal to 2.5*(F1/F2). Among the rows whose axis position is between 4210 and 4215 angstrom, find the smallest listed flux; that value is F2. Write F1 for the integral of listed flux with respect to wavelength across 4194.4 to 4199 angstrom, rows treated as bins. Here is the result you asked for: 12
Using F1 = 215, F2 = 45.25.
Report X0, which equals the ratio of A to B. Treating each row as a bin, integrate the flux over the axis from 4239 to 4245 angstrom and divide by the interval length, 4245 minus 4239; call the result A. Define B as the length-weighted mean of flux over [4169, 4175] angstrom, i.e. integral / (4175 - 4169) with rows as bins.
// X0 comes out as 1.2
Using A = 59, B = 50.2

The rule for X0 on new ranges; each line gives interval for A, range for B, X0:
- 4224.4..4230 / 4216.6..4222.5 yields 0.5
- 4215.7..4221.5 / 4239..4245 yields 0.9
